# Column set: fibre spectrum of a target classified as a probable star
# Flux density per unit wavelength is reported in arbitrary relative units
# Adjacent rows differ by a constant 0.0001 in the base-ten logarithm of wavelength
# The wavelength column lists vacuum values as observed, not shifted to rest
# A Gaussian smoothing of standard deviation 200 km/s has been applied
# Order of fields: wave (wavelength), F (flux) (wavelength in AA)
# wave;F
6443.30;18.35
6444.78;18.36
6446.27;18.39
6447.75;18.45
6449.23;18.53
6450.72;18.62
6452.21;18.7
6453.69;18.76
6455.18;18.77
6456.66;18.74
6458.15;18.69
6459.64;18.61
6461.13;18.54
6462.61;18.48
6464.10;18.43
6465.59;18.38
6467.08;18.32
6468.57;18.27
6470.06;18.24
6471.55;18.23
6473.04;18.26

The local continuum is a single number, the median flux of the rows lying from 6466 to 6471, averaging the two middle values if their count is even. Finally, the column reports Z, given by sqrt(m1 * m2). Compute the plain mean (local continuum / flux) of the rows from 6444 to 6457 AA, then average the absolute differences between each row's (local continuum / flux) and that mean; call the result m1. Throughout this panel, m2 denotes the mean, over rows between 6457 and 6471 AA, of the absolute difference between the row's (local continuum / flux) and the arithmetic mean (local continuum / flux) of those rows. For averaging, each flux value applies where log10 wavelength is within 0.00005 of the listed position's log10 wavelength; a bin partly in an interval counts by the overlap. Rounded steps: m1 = 0.0075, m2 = 0.0067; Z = 0.0071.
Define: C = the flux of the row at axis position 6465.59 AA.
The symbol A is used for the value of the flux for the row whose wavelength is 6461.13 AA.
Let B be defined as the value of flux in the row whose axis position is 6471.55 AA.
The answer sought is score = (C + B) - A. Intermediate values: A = 18.54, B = 18.23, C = 18.38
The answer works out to 18.1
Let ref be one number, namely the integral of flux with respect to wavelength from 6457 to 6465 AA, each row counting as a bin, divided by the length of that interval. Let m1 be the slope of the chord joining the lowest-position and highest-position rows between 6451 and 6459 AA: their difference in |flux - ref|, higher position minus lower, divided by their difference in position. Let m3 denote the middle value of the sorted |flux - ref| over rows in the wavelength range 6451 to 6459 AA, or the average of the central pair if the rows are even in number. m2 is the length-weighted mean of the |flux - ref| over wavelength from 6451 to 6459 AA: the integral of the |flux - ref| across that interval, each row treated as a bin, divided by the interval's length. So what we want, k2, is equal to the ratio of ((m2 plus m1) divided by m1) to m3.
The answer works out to -539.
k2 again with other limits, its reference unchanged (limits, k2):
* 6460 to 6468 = 36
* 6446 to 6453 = -1012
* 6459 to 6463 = 380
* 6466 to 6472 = 50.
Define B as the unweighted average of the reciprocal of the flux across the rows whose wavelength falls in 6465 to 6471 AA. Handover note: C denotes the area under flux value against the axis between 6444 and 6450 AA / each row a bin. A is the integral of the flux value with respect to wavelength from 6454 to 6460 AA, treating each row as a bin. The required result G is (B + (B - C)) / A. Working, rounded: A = 112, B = 0.0546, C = 110.6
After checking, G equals -0.98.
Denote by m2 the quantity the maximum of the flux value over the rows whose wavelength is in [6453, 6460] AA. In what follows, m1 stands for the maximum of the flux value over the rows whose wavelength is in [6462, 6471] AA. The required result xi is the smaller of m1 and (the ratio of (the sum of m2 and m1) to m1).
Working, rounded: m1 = 18.48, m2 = 18.77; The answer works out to 2.02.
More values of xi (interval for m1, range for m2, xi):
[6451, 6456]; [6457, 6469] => 2.00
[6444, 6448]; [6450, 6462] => 2.02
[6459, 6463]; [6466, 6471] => 1.98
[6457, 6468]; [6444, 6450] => 1.99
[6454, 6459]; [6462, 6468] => 1.98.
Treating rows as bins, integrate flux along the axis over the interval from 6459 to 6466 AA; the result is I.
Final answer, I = 129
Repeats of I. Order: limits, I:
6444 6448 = 74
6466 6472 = 110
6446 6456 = 186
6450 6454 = 75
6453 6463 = 187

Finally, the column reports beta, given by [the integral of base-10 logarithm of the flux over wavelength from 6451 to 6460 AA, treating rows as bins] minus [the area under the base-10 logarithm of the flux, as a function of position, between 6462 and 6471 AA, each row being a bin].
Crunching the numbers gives 0.08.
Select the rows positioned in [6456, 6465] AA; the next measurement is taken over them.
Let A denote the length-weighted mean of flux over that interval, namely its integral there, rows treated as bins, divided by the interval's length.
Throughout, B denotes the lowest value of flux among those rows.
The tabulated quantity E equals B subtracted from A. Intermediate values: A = 18.6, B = 18.43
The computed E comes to 0.14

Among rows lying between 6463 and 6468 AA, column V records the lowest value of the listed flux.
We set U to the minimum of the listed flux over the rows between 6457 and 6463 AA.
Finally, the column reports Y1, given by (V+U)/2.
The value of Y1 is 18.4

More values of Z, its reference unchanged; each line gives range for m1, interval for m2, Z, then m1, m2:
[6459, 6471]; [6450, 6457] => 0.0037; 0.0057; 0.0024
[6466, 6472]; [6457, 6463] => 0.0025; 0.0016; 0.0037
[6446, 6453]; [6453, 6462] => 0.0045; 0.0052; 0.0038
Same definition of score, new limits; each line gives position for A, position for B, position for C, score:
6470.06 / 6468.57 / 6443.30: 18.4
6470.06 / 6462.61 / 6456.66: 19.0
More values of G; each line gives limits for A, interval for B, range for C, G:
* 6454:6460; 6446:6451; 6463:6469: -0.98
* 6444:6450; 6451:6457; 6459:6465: -1.00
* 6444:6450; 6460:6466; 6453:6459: -1.01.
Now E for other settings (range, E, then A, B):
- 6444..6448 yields 0.04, 18.4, 18.36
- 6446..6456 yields 0.24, 18.6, 18.39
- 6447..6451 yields 0.09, 18.5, 18.45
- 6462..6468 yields 0.06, 18.4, 18.32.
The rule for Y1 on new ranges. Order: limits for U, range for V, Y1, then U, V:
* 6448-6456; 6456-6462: 18.5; 18.53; 18.54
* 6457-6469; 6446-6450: 18.3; 18.27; 18.39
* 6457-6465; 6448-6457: 18.5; 18.43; 18.53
